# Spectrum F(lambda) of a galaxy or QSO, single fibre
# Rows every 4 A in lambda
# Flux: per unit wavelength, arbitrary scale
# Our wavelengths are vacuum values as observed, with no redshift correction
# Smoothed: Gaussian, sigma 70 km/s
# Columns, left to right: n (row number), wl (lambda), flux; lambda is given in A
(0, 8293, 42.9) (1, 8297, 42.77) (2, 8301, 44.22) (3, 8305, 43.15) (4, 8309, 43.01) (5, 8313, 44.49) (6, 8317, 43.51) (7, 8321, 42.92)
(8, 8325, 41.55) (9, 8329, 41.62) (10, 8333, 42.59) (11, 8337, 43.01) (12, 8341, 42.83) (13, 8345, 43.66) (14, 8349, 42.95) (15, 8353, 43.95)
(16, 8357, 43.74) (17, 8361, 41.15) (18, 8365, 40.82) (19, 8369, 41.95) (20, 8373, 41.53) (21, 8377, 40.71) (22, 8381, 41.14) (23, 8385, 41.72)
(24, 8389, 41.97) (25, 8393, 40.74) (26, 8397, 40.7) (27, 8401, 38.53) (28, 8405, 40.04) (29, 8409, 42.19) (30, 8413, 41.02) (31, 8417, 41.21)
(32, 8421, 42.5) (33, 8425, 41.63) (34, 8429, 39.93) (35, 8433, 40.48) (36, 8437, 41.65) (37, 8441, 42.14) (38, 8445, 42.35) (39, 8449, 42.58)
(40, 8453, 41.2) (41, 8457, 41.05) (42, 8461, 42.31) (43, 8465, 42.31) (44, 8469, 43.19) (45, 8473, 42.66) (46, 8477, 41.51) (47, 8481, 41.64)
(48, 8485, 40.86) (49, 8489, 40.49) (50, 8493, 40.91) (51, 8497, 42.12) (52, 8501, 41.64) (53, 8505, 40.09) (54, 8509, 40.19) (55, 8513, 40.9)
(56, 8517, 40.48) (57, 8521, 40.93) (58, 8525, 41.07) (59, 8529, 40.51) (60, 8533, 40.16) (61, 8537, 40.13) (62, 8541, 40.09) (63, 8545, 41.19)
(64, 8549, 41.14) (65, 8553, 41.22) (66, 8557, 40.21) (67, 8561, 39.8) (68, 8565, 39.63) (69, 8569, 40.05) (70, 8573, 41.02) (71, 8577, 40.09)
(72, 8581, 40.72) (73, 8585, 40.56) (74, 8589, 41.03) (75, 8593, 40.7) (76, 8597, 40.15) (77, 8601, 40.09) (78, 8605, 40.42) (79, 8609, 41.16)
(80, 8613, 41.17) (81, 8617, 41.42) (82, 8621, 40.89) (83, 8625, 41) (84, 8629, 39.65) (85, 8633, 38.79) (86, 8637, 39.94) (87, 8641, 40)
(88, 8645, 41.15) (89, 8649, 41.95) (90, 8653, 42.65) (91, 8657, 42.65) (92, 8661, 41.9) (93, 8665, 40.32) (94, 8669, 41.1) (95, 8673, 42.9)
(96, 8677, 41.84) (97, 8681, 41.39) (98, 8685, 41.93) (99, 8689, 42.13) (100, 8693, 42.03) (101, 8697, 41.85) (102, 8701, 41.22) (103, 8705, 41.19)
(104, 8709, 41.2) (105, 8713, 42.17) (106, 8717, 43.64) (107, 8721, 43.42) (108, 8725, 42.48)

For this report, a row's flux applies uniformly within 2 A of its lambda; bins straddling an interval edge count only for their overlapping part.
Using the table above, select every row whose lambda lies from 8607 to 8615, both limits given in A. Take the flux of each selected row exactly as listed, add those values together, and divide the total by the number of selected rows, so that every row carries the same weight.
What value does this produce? 41.2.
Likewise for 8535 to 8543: 40.1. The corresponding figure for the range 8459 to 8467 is 42.3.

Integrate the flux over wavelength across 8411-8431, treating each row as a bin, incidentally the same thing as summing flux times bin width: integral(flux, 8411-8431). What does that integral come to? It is 825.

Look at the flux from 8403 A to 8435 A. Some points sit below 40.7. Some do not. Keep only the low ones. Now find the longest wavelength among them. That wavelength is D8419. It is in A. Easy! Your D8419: 8433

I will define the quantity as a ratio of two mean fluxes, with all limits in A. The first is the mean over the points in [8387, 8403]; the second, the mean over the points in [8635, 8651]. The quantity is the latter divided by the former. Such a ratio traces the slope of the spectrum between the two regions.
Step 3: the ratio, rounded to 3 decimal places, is 1.007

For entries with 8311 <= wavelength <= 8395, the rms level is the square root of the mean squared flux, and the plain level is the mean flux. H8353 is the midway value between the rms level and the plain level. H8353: 42.3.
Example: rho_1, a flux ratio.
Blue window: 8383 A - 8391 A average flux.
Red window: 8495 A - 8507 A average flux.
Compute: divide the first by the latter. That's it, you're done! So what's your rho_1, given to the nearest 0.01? 1.01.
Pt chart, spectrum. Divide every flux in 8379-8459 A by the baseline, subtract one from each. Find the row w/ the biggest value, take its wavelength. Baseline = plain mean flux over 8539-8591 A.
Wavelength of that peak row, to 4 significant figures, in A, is 8449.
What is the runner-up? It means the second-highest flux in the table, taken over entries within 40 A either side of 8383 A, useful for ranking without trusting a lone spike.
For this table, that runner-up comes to 43.74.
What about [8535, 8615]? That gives 41.19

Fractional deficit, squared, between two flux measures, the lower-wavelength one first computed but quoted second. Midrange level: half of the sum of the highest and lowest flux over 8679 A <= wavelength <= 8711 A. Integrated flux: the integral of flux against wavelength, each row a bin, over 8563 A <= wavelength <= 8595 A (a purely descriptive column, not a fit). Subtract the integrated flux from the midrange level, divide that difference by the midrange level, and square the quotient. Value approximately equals 905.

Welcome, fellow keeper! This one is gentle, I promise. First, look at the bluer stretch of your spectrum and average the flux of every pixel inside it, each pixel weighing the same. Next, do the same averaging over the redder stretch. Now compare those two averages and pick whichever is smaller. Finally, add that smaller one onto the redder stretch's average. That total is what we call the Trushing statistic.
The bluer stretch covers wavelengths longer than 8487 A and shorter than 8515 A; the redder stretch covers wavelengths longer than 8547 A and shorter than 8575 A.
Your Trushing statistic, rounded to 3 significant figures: 80.9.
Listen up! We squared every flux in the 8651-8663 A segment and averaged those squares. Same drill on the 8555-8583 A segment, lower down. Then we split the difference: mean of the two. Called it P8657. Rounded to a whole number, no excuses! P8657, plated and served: 1708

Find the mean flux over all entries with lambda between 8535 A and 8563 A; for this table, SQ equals 40.5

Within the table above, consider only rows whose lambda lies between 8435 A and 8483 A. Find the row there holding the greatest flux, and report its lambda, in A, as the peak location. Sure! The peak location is 8469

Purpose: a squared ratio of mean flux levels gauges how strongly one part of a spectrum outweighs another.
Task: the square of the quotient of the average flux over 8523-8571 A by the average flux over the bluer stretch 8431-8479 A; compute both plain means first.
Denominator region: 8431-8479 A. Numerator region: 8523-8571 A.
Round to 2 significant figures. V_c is 0.93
